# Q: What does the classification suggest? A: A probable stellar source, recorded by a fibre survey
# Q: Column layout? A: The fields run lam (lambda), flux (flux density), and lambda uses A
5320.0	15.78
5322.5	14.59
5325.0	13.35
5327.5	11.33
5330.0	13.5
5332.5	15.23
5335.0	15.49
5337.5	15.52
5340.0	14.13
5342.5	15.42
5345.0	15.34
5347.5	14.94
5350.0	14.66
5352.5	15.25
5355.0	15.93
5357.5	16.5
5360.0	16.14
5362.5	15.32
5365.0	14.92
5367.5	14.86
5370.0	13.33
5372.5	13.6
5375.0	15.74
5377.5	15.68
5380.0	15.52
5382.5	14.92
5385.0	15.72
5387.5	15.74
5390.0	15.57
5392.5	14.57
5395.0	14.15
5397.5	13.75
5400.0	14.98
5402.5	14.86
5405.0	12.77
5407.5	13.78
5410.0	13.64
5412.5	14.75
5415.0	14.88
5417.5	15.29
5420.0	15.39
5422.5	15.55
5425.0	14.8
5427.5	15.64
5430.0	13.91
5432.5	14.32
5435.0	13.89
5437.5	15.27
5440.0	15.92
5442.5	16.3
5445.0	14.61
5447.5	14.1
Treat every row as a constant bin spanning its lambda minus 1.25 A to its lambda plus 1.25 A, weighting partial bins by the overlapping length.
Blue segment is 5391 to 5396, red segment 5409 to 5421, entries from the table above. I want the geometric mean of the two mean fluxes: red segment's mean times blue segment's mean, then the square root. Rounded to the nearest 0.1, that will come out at 14.6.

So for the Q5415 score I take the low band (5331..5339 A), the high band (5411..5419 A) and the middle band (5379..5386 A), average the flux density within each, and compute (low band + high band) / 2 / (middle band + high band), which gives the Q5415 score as 0.50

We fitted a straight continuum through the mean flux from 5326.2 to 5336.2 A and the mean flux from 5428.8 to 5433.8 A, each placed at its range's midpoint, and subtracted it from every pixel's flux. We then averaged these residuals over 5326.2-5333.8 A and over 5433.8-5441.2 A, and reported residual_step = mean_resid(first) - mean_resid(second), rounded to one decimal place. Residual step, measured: -1.4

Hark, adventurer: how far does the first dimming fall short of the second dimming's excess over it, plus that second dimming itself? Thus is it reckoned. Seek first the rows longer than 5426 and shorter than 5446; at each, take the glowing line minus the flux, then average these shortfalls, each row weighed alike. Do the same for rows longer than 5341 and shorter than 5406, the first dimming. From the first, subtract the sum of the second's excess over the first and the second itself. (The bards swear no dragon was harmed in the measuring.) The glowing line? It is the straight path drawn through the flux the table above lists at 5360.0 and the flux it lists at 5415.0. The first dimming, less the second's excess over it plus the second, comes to 2.8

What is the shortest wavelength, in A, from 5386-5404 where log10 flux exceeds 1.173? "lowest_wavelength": 5387.5 A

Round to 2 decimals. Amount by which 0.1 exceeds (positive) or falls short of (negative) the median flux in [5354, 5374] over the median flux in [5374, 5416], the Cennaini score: -0.92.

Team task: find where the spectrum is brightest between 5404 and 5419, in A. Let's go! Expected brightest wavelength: 5417.5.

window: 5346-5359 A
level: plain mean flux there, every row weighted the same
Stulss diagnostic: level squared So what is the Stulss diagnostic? 239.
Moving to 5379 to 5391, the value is 240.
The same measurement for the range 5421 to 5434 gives 220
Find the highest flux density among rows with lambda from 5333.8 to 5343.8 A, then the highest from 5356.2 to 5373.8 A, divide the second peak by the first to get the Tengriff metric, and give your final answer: 1.06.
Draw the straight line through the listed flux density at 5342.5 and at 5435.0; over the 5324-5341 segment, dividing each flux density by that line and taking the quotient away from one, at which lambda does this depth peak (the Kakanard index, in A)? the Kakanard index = 5327.5 A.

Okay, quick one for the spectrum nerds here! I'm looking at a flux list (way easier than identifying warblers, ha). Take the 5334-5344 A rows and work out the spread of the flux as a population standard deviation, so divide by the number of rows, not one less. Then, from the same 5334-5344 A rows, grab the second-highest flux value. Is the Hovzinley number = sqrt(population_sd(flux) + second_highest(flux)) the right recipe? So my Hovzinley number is 4.01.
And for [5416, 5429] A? 3.98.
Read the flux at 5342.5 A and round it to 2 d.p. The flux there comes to 15.42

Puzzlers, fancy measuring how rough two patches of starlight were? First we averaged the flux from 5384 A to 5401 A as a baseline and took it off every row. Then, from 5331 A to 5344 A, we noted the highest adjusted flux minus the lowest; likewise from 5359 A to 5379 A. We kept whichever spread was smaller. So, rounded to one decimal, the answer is 1.4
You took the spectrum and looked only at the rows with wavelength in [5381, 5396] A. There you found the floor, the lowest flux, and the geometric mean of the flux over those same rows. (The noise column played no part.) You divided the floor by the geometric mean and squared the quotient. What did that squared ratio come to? 0.88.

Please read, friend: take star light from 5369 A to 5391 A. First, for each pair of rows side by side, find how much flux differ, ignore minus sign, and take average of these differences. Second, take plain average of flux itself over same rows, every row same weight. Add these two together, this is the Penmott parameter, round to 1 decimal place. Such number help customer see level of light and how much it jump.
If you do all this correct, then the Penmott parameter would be 15.6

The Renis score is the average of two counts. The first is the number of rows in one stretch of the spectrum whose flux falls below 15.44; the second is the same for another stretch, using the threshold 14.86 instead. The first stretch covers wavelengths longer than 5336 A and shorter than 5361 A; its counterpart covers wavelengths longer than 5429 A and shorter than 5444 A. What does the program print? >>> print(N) 4.5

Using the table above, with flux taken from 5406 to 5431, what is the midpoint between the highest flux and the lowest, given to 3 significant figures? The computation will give 14.6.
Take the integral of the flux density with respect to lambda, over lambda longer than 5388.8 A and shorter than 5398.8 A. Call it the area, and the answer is 145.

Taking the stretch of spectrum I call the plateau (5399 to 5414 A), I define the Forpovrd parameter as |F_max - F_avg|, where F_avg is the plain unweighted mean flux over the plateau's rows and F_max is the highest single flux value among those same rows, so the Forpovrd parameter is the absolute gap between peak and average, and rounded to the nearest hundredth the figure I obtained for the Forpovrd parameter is 0.85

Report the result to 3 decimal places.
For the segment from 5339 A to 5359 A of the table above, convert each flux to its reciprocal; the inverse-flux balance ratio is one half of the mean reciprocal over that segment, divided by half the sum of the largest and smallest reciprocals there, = 0.499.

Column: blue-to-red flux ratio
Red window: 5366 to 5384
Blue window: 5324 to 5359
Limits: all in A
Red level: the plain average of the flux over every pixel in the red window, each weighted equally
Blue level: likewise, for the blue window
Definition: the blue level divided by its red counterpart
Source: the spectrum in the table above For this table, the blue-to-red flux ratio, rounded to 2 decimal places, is 1.00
